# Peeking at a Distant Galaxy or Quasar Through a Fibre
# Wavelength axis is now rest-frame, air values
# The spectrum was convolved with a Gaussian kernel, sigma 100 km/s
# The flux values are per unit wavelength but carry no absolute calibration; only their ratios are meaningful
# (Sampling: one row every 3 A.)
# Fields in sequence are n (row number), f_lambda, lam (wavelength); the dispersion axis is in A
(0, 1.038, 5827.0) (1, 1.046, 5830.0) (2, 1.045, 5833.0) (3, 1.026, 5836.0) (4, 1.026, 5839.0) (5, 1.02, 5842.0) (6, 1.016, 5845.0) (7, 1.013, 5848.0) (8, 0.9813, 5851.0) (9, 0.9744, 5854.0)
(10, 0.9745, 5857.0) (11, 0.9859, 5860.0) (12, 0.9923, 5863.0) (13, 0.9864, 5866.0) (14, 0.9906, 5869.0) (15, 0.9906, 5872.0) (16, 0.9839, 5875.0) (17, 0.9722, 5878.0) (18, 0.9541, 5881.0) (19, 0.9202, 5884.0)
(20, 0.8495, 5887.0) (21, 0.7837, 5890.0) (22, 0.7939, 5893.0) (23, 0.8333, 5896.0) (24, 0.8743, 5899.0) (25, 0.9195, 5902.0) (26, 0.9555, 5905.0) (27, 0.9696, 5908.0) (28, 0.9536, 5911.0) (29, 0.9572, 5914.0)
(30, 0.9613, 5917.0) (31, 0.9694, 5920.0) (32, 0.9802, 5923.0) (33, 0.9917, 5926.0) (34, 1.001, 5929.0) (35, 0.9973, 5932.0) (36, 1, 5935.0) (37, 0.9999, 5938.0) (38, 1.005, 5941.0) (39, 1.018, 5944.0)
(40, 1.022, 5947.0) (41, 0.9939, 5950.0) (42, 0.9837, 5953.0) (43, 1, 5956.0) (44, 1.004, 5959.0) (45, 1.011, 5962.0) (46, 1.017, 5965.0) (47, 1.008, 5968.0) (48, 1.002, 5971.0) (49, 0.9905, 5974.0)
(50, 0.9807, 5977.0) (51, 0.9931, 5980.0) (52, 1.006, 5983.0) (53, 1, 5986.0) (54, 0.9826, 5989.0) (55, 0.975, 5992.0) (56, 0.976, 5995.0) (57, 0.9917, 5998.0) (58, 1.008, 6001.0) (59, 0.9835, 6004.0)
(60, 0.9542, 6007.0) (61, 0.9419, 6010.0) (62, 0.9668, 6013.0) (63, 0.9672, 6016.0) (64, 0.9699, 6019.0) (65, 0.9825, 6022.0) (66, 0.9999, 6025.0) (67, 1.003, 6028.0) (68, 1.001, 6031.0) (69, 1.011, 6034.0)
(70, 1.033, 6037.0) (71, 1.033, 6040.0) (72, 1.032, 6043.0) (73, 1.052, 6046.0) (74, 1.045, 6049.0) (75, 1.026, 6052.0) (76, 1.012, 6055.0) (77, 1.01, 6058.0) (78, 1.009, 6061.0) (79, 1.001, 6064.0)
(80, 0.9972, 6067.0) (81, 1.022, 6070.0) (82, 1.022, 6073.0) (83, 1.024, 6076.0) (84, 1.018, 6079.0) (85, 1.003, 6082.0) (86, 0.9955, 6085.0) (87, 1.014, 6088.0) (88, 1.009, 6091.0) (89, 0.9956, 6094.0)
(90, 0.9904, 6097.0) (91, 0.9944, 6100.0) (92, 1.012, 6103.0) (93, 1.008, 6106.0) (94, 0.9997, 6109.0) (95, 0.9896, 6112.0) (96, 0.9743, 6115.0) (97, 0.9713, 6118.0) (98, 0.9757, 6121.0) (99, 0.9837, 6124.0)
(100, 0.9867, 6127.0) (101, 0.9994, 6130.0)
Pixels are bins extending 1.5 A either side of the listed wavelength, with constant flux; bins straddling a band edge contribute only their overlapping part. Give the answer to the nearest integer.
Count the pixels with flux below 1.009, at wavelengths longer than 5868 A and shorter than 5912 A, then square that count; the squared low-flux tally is 225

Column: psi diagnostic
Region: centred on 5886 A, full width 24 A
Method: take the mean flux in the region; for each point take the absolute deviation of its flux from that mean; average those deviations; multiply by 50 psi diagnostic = 3.6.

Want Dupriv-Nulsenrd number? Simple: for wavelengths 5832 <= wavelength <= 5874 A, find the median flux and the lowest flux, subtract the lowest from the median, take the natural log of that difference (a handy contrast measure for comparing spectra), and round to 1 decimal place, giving -4.1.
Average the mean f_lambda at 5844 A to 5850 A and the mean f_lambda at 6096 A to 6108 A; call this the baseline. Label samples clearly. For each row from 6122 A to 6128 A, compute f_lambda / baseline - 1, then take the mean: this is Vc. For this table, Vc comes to -0.022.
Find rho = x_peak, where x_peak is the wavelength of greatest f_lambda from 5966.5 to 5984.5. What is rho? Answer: 5968.0 A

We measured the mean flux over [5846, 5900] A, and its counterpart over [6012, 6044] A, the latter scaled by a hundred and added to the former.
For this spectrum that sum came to 100.9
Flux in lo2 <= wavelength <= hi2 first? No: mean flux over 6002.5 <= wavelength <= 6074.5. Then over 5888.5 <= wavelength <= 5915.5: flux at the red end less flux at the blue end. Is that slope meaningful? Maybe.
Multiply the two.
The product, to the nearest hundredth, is 0.17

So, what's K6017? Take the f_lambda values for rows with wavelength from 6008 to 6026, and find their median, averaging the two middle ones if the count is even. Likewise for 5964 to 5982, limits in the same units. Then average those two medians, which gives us 0.98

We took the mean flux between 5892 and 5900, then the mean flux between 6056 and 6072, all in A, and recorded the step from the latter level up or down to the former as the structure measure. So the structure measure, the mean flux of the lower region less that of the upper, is -0.17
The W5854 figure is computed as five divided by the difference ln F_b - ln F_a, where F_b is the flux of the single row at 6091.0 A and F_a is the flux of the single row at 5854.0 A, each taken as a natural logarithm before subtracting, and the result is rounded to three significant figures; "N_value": 143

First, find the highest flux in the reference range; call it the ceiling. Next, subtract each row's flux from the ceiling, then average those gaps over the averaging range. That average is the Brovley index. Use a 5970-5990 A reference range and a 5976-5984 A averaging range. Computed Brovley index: 0.013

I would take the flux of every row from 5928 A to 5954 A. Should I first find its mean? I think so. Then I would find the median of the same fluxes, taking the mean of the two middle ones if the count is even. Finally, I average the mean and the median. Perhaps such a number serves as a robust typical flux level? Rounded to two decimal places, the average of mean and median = 1.00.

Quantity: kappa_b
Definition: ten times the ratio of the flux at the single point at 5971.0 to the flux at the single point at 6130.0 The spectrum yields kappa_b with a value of 10.0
